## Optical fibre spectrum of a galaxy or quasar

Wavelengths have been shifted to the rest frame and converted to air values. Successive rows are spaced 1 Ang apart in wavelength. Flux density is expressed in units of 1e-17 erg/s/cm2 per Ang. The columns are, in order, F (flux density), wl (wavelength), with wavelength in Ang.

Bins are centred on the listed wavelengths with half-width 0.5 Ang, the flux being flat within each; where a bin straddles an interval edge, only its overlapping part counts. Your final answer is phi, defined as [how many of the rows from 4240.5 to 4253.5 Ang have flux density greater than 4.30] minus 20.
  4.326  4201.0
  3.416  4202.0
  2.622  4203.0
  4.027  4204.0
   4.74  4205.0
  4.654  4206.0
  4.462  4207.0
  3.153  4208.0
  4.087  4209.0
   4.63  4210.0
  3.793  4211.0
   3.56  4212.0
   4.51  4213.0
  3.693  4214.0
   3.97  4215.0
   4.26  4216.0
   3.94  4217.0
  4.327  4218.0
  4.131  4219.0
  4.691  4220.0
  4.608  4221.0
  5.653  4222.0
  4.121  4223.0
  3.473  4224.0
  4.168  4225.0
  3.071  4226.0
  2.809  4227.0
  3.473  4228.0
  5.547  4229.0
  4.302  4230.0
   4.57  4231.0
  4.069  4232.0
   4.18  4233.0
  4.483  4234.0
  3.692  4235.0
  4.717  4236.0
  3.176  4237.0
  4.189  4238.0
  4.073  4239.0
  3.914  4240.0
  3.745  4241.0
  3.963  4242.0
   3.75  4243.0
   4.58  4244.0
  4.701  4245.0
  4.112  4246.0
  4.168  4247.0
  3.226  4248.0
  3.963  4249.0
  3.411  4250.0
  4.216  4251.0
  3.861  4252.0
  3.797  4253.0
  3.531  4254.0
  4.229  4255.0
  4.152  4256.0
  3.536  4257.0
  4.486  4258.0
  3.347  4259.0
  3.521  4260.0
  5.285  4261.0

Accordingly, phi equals -18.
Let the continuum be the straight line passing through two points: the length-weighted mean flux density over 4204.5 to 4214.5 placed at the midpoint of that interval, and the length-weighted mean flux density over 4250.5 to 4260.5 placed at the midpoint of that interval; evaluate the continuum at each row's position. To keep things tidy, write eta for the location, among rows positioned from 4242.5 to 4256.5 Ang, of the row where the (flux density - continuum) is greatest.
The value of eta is 4245.0 Ang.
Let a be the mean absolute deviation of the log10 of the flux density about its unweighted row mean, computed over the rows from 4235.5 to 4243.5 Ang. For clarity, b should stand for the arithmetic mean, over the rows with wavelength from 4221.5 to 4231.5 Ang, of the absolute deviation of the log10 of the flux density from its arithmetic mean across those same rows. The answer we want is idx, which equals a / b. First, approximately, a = 0.033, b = 0.08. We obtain 0.41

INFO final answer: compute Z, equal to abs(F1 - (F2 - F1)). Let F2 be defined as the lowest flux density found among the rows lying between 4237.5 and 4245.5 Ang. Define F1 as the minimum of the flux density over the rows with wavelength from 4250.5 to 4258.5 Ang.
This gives 3.3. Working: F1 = 3.531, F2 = 3.745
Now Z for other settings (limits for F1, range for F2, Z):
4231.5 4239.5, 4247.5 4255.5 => 3.1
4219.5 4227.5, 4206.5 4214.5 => 2.5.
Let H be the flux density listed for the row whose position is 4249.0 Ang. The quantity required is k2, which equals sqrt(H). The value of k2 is 1.99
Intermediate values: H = 3.963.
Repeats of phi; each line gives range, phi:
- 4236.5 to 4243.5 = -20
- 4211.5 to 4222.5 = -15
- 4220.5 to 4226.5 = -18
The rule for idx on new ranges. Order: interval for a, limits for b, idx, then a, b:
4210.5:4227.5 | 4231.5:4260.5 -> 1.37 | 0.052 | 0.04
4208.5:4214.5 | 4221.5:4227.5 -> 0.46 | 0.039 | 0.09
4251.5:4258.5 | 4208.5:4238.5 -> 0.66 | 0.033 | 0.05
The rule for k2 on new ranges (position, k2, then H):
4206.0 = 2.16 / 4.654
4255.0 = 2.06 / 4.229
